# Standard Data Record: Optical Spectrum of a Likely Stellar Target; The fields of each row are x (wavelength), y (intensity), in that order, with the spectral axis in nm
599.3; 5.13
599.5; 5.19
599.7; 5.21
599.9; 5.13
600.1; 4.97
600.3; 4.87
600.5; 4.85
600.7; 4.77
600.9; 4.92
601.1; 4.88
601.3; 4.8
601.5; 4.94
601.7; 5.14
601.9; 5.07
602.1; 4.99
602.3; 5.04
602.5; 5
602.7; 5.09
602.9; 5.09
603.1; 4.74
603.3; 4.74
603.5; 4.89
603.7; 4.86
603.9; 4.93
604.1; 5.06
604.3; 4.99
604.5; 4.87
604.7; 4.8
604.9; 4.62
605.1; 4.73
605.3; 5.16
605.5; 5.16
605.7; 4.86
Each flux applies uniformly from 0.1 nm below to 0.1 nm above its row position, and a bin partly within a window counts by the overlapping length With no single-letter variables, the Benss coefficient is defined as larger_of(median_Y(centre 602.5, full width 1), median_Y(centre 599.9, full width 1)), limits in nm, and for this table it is 5.13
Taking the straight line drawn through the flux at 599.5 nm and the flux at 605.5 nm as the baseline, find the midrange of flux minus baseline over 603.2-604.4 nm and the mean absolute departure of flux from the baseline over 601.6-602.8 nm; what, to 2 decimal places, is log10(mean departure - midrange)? -0.41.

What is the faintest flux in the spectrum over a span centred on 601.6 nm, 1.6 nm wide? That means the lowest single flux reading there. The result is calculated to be 4.8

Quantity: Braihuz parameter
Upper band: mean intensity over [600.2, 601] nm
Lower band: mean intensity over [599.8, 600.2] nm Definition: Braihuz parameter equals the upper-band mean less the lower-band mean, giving -0.20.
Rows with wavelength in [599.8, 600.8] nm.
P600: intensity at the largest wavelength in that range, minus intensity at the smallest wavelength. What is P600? -0.36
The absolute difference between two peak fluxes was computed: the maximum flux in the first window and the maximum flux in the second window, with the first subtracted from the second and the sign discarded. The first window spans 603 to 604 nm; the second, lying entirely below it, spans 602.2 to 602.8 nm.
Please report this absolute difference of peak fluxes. 0.160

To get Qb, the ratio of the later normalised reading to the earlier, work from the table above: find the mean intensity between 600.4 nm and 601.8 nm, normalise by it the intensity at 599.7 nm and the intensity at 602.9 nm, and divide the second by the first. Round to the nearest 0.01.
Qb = 0.98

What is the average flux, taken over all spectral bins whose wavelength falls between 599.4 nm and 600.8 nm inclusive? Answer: 5.00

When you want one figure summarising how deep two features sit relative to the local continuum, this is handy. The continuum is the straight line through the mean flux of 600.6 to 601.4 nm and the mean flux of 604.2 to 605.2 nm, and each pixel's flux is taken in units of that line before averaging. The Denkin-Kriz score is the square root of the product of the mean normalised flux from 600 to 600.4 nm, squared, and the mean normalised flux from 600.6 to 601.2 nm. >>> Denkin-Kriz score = 1.02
